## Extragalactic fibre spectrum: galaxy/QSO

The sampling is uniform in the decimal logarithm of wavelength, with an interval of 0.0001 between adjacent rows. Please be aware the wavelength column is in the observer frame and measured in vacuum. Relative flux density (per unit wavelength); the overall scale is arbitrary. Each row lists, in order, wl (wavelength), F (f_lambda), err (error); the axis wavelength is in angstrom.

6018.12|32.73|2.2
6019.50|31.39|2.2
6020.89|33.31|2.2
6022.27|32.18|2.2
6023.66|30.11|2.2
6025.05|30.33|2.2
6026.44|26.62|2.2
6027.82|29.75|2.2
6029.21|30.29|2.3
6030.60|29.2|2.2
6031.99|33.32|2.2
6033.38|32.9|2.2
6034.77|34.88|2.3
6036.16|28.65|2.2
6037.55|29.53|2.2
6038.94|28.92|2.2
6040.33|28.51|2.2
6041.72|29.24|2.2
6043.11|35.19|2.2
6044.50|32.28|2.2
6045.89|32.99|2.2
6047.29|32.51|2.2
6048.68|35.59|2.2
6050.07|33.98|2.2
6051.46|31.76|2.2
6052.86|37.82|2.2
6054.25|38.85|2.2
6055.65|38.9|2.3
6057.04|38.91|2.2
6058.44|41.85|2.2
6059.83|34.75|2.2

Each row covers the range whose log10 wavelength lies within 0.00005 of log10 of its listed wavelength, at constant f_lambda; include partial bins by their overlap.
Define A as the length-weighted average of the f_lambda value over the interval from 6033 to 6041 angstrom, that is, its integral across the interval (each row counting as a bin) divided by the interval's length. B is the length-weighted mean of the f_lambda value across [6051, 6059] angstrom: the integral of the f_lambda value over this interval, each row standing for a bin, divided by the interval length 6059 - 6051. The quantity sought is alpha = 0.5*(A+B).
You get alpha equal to 34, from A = 30.5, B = 38.1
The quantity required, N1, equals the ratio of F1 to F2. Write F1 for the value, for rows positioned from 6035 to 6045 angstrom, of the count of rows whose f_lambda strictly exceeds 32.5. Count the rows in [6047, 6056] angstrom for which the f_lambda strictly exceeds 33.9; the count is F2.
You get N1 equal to 0.2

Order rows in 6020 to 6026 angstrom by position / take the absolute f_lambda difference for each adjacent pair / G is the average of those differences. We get 1.14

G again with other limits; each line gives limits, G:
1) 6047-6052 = 2.30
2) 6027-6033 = 1.92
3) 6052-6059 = 1.01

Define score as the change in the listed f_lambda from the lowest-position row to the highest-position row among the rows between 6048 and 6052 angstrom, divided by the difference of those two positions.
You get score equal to -1.4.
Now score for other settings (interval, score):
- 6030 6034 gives 1.3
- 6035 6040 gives 0.1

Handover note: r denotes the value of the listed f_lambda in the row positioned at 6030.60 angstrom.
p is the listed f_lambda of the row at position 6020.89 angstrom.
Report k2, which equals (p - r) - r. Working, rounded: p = 33.31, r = 29.2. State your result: -25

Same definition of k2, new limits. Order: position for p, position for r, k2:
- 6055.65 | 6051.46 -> -25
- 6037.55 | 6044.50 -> -35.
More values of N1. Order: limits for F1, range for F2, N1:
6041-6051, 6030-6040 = 5.0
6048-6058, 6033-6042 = 6.0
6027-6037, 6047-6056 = 0.6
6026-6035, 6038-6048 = 3.0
